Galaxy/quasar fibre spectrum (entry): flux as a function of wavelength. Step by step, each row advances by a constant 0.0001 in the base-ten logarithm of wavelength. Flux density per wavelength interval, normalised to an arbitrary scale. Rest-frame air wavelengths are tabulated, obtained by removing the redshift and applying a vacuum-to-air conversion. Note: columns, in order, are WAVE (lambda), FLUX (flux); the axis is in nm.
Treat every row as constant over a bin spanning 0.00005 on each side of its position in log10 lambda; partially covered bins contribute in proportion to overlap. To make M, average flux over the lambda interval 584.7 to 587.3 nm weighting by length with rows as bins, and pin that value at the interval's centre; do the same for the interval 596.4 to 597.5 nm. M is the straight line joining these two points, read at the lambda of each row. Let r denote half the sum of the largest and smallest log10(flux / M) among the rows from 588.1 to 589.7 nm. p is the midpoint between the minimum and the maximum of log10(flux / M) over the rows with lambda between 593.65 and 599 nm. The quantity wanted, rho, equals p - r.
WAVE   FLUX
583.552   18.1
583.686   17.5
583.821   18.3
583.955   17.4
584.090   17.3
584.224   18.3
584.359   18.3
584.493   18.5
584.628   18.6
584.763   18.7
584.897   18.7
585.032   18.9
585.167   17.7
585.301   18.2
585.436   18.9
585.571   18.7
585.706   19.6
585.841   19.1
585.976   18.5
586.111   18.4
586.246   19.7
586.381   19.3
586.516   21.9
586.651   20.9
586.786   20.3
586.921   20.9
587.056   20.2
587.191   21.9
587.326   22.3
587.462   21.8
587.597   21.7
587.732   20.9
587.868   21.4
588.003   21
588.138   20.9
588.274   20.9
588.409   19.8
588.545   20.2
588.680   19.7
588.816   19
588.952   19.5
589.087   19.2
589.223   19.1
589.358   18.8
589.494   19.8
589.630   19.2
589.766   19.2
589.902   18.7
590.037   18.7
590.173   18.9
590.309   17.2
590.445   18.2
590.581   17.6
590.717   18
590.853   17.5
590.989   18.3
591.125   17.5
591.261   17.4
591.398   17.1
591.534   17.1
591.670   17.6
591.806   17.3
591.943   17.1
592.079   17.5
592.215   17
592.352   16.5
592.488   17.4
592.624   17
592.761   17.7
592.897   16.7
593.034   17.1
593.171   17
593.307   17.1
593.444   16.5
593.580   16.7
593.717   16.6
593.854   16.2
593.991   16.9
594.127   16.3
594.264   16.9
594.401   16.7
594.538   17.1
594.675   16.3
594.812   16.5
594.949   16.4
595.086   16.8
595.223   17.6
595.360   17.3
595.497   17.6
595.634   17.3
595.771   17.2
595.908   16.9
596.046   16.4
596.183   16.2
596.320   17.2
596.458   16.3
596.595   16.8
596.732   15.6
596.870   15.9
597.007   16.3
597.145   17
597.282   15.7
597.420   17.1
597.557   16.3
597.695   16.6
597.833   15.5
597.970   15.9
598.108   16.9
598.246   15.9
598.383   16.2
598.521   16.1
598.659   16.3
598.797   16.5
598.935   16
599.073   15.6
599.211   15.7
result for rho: -0.027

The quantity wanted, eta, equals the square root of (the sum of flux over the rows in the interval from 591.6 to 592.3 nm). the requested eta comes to 9.3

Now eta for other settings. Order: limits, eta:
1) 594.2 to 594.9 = 9.1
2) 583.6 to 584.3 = 9.4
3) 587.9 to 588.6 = 10.1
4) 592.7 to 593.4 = 9.3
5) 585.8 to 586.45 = 9.7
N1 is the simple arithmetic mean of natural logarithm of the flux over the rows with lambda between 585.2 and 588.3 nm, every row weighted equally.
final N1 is 3.01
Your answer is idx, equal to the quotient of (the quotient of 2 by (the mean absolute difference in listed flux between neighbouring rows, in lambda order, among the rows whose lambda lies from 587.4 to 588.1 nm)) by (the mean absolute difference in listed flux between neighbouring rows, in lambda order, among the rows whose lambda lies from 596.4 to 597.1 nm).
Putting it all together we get 7.4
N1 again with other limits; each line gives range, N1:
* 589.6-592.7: 2.87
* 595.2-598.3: 2.81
